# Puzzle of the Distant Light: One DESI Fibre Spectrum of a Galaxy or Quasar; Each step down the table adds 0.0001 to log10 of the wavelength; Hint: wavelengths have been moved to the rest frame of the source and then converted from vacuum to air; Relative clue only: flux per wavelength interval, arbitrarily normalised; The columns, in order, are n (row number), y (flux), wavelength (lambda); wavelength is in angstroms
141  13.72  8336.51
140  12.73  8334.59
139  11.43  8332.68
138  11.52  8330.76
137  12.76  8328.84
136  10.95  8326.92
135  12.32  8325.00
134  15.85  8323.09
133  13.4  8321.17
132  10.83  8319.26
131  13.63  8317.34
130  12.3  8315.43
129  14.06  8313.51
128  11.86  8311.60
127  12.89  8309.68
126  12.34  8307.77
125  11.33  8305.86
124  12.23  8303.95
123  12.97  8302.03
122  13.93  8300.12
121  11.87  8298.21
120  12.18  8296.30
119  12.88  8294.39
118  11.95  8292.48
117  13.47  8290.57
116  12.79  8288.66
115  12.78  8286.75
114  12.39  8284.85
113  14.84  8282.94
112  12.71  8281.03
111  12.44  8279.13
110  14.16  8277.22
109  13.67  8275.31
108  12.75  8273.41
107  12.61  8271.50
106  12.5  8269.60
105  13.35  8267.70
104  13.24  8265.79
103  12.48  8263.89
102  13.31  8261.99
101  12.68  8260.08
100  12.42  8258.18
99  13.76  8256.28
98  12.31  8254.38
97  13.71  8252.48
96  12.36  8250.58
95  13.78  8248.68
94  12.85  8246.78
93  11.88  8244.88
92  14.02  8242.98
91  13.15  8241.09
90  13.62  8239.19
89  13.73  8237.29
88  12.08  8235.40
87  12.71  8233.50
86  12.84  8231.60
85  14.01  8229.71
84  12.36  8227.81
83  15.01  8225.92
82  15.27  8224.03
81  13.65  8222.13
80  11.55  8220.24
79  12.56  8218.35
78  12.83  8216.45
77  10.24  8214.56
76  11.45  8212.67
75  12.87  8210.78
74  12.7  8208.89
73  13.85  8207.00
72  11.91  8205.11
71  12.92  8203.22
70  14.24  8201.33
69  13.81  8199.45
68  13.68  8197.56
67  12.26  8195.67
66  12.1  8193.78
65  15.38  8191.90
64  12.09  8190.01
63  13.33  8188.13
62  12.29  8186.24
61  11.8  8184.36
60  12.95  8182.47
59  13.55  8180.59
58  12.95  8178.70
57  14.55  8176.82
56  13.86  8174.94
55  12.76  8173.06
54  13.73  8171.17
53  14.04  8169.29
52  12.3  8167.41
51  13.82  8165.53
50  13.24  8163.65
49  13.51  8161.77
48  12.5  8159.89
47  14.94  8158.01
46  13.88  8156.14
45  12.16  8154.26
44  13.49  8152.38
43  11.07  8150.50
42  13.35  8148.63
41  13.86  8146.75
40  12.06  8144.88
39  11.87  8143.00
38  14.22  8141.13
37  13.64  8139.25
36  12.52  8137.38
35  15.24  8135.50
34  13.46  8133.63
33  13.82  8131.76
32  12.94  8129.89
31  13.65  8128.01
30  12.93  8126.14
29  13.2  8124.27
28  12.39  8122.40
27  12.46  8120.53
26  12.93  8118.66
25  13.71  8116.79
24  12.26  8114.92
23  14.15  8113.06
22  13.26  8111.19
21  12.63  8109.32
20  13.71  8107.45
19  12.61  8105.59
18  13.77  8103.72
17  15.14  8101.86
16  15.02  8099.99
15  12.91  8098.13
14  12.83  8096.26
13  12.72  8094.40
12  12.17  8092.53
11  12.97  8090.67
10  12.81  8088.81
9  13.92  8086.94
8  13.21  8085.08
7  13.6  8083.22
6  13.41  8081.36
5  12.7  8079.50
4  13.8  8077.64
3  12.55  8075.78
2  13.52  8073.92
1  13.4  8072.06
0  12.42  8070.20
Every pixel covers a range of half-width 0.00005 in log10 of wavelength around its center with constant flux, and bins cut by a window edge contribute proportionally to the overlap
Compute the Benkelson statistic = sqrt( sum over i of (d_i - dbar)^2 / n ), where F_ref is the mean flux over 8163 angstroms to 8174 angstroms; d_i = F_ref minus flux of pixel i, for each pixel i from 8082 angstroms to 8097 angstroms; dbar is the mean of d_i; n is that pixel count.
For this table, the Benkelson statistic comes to 0.51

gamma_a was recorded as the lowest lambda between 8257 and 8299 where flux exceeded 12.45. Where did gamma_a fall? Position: 8260.08 angstroms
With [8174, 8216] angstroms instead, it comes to 8174.94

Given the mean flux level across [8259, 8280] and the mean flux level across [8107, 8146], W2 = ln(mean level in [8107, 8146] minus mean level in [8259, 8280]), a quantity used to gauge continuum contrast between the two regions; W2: -1.7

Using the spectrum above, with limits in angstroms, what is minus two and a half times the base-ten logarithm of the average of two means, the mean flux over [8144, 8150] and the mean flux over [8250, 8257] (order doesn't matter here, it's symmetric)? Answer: -2.79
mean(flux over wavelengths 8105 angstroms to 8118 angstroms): 13.2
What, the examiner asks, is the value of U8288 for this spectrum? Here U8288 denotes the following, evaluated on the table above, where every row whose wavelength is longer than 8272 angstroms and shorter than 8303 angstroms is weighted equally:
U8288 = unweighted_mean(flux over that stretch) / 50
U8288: 0.260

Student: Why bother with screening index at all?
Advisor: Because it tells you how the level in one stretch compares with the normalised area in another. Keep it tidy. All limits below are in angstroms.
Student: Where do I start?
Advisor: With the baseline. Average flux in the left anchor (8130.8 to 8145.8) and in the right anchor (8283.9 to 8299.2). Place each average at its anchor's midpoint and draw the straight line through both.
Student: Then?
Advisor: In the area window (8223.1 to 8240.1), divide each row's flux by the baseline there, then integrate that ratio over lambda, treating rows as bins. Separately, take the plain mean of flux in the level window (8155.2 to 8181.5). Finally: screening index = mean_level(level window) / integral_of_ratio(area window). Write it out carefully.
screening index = 0.76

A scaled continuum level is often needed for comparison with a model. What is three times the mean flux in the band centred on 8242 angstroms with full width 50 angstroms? 39.4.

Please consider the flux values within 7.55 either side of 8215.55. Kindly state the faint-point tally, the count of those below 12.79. 5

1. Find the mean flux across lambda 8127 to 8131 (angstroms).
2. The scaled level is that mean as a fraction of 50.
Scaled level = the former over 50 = 0.266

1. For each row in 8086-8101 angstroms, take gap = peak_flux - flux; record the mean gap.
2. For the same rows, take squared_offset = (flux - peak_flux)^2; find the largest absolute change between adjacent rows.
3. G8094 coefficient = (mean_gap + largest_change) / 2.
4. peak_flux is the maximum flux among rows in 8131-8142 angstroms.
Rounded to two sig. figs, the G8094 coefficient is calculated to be 3.7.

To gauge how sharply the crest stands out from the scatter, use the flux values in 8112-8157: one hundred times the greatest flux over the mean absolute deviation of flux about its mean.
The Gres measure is 2054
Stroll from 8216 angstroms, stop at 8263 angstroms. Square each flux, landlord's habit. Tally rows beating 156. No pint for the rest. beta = 18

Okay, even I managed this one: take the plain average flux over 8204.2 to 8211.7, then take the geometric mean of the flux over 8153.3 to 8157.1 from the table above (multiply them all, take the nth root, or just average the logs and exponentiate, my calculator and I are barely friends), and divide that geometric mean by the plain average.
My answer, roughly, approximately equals 1.01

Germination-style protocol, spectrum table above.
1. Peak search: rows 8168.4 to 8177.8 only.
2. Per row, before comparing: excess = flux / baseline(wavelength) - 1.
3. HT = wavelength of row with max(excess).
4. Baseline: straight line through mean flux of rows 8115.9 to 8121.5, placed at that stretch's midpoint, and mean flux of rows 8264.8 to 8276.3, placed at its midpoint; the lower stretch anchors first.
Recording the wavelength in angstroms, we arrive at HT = 8176.82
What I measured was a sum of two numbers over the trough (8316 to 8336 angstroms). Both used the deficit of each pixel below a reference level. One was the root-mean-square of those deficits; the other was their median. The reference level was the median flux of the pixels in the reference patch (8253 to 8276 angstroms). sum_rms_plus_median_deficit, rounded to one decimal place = 1.6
